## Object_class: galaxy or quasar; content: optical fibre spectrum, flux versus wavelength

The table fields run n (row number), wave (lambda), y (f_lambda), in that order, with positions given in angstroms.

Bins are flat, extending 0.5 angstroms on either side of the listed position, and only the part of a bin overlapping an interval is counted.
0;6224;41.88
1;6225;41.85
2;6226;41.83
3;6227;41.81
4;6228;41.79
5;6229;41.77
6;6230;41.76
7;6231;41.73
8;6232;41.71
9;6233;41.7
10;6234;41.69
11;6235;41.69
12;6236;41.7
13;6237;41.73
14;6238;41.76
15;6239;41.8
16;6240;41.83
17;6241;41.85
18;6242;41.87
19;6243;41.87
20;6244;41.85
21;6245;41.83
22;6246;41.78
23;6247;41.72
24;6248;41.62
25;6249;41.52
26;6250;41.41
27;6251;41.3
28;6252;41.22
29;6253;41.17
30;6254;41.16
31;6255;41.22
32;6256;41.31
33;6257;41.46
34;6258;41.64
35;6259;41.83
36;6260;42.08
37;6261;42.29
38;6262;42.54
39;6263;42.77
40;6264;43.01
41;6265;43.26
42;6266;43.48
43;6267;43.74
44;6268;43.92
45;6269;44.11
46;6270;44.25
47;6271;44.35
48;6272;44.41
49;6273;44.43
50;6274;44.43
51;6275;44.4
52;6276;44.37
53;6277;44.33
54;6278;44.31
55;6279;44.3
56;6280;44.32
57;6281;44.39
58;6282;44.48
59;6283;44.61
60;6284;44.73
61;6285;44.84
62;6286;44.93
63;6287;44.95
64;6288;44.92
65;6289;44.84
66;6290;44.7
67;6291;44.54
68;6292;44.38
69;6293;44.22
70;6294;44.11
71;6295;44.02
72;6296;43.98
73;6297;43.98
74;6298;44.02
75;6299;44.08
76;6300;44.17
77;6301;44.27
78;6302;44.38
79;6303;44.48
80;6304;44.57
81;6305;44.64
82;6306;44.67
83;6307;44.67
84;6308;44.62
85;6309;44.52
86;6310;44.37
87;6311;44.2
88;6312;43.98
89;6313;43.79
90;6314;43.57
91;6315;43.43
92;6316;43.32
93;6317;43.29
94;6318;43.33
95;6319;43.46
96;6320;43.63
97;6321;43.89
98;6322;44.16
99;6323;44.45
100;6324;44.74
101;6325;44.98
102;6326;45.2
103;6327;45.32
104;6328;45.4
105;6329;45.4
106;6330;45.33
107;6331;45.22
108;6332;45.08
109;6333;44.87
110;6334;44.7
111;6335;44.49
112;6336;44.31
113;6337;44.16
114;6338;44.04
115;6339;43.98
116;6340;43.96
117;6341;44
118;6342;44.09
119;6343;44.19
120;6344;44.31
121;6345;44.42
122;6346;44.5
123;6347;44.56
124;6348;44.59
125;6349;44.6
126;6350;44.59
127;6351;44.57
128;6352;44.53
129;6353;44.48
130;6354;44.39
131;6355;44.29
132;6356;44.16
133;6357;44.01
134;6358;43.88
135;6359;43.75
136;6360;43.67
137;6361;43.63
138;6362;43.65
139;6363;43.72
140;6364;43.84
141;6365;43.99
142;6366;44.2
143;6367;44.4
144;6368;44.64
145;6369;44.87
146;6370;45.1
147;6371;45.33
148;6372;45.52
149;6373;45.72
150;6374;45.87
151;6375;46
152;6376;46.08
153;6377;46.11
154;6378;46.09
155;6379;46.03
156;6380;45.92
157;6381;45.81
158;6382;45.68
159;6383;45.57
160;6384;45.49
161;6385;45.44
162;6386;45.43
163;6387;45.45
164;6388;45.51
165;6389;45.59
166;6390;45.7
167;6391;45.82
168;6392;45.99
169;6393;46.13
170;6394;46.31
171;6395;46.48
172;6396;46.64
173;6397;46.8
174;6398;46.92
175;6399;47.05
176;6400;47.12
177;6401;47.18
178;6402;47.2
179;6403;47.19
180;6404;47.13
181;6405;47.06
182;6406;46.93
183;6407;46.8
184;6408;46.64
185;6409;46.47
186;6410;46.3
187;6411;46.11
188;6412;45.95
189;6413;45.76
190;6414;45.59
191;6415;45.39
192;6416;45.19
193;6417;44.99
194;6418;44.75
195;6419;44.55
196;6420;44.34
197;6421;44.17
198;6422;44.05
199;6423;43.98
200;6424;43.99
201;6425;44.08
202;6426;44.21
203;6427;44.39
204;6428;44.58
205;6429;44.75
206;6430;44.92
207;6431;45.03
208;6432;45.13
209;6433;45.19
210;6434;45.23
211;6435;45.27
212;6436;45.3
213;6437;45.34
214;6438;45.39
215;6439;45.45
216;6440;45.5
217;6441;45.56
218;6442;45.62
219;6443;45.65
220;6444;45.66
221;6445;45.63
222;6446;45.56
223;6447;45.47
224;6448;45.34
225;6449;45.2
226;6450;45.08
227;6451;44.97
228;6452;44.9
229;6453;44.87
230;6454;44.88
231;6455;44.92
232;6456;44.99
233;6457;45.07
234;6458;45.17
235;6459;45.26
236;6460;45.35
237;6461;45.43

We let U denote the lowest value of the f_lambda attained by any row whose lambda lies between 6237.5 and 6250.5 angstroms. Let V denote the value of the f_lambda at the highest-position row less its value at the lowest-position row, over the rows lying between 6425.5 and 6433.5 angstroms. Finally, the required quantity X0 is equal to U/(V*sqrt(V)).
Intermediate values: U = 41.41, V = 1.0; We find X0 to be 43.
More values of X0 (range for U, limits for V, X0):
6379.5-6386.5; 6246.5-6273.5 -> 10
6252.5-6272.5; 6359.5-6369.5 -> 31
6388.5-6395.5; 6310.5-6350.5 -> 187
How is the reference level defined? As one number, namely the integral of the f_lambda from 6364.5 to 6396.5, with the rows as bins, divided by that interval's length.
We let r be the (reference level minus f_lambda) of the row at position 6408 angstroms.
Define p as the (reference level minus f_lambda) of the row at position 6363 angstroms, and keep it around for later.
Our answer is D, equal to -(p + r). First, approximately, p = 1.9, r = -1.0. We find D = -0.8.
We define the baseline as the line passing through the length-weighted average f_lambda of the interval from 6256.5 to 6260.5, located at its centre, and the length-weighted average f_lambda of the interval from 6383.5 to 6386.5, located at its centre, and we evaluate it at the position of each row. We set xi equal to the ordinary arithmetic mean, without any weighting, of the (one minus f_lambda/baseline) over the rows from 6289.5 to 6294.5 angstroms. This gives -0.04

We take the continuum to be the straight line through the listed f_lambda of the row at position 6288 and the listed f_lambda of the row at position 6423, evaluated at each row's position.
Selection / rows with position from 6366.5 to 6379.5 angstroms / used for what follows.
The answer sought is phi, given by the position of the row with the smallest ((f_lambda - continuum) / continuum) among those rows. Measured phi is 6367 angstroms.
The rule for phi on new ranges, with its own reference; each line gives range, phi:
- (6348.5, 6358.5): 6358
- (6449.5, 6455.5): 6453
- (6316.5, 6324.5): 6317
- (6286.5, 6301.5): 6296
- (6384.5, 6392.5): 6386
